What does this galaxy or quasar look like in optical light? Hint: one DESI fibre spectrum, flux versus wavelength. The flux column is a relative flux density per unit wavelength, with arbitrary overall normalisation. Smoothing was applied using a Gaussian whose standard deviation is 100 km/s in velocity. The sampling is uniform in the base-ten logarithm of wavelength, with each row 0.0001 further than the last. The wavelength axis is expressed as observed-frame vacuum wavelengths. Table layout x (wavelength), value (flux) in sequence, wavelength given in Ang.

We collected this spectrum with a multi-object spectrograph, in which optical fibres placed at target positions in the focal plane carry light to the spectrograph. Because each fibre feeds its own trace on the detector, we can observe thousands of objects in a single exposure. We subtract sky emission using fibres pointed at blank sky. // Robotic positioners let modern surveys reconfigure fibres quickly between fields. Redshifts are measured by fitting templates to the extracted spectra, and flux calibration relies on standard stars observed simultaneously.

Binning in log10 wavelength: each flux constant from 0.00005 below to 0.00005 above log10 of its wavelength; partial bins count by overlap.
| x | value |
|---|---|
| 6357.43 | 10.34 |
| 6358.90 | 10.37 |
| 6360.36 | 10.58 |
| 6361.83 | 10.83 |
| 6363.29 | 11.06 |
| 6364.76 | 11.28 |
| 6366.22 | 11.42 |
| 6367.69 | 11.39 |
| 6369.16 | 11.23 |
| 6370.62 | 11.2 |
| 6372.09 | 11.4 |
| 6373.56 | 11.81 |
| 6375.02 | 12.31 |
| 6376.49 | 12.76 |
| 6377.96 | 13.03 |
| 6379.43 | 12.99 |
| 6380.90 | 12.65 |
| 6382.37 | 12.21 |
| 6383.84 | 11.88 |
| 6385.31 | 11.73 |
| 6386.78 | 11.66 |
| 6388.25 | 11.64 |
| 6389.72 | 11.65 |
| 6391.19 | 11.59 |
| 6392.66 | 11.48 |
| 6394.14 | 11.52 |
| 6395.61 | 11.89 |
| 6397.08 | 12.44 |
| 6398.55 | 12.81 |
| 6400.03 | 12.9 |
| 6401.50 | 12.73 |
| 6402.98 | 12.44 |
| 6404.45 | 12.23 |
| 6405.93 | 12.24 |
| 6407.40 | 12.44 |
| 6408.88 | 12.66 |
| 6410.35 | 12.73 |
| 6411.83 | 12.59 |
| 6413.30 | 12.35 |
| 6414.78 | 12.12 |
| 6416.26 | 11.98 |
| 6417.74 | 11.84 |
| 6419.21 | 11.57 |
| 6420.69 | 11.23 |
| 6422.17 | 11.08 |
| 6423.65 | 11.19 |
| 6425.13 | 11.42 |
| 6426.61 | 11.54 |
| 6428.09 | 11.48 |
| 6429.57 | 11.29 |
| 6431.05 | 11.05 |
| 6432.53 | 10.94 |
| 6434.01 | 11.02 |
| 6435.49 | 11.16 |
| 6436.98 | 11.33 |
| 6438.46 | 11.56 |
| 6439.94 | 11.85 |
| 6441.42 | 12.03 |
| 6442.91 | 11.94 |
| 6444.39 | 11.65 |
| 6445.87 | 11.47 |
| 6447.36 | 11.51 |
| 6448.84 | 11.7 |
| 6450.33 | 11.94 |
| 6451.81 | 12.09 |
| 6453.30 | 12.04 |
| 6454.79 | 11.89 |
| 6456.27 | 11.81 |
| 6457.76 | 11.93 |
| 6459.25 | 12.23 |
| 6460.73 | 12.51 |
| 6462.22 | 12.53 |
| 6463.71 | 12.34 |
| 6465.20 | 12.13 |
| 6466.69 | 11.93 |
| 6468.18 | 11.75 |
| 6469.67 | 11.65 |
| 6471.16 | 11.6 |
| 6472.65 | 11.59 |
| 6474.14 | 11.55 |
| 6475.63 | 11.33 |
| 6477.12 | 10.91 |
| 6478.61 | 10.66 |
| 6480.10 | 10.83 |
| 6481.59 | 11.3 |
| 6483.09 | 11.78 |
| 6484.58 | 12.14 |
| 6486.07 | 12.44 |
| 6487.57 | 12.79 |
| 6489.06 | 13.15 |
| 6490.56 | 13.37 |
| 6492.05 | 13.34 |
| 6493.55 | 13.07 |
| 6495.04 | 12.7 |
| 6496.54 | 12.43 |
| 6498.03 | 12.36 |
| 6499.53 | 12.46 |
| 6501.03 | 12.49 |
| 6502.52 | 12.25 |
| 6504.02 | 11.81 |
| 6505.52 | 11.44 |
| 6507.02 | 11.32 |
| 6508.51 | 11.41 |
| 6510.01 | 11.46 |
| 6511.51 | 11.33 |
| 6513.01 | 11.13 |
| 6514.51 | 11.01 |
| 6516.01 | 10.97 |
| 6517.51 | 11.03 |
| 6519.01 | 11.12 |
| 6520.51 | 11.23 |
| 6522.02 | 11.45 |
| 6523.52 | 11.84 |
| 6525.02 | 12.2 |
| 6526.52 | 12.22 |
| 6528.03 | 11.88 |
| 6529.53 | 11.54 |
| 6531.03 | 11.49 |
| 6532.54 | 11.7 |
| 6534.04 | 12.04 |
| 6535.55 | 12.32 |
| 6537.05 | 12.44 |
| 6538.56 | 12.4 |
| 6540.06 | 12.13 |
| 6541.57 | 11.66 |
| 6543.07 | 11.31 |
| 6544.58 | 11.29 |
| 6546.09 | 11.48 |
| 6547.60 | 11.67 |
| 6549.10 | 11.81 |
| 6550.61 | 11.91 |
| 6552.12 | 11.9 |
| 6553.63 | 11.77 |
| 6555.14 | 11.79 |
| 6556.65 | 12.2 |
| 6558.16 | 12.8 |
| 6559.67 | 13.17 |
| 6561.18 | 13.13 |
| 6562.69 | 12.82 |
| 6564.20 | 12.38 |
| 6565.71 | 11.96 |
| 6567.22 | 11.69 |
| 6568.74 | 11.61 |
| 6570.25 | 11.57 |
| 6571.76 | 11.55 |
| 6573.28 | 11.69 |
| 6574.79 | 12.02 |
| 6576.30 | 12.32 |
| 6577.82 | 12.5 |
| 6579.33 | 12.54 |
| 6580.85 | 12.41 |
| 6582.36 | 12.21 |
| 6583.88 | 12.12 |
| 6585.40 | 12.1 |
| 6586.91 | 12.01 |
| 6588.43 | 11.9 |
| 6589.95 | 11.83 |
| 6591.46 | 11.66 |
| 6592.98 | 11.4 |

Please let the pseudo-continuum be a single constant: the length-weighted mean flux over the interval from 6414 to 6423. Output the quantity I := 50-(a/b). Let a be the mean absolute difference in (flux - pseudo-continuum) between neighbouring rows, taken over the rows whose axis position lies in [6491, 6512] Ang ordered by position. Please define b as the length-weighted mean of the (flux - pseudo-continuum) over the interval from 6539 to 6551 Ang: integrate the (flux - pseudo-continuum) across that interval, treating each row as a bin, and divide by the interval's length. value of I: 45.1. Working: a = 0.20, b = 0.04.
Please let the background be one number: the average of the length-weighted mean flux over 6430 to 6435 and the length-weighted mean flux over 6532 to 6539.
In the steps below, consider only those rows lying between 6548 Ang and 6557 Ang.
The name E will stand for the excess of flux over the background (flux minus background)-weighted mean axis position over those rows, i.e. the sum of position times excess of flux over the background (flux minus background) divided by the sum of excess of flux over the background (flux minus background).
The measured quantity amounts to 6553.5 Ang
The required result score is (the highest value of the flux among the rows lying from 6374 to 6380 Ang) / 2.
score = 6.5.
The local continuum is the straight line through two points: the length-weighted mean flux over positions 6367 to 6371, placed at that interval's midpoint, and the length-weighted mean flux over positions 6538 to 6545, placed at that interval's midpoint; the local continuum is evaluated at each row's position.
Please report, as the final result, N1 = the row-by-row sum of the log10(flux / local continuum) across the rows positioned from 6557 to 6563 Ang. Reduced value 0.16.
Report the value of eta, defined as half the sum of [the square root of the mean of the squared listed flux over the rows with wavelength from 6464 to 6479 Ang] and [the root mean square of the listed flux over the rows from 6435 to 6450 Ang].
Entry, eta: 11.6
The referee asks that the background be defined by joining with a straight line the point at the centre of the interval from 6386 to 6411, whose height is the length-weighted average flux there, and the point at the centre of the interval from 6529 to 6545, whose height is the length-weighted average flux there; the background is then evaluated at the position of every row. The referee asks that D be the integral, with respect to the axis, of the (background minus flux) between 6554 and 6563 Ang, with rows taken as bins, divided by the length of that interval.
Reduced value -0.8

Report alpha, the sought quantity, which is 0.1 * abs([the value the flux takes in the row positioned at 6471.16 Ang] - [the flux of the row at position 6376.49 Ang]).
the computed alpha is 0.12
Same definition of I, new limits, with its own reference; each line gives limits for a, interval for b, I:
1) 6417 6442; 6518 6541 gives 49.2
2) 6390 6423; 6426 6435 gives 50.5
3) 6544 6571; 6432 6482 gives 45.0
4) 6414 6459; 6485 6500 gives 49.9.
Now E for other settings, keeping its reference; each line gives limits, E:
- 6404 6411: 6407.9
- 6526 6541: 6535.2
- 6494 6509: 6497.5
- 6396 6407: 6401.0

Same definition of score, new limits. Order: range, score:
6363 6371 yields 5.7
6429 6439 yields 5.8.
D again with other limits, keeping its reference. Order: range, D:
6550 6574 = -0.3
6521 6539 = -0.1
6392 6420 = -0.1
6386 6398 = 0.4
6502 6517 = 0.5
